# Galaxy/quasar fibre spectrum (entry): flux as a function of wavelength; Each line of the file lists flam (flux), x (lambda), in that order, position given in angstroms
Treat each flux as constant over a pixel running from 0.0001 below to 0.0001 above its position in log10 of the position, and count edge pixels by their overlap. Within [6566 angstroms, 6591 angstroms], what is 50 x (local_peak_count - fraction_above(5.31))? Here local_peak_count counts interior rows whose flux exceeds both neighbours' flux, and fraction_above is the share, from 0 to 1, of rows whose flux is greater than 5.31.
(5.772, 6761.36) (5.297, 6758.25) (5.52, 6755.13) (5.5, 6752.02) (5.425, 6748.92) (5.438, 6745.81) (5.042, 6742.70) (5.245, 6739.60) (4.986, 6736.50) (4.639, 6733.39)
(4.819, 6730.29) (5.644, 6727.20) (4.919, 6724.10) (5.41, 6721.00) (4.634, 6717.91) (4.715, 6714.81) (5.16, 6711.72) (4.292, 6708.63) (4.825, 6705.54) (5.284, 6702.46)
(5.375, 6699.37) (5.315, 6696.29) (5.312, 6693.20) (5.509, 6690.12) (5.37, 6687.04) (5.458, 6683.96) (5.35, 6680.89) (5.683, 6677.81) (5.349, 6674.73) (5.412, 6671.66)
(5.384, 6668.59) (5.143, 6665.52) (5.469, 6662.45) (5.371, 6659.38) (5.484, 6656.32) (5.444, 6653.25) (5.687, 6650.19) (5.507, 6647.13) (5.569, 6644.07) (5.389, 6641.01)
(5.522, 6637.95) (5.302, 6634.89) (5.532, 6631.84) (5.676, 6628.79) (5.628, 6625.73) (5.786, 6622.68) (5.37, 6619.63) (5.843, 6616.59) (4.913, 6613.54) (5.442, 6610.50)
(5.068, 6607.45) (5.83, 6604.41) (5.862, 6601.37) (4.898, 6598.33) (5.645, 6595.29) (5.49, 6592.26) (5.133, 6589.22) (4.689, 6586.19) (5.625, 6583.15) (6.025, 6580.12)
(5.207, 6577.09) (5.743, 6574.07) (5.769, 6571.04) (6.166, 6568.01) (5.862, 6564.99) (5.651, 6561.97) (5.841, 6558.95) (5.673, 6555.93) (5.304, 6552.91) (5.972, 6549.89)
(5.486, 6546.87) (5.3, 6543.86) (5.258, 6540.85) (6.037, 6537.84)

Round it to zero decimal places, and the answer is 19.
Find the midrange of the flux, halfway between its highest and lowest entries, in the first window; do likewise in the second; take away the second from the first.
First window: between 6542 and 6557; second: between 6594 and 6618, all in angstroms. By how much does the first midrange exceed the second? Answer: 0.256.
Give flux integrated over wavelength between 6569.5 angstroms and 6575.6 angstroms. 35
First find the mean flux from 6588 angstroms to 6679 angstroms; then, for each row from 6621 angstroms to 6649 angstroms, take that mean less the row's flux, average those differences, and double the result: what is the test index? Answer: -0.17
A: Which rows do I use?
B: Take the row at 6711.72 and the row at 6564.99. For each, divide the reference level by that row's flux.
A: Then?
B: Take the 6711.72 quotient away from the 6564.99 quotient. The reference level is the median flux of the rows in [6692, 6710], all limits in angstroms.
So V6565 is -0.12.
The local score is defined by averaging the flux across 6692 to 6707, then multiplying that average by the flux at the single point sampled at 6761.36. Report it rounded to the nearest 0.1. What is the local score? 30.1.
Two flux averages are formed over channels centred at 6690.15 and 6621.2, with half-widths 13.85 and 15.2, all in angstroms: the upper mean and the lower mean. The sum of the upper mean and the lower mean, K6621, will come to 10.9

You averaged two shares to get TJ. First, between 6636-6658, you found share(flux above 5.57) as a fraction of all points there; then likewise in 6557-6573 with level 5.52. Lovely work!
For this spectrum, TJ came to 0.57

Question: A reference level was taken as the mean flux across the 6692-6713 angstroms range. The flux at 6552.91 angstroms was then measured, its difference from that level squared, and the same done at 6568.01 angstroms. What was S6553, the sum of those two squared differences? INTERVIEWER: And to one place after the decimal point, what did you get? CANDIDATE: 1.2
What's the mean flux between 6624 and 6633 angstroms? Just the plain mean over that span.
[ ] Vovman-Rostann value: 5.6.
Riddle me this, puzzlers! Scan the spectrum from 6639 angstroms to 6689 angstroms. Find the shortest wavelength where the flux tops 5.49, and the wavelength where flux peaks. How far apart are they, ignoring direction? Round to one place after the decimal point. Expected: 6.1 angstroms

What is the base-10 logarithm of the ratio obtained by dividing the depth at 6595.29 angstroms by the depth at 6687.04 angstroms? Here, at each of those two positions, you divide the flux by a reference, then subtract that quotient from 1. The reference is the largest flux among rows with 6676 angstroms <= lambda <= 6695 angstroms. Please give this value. -0.9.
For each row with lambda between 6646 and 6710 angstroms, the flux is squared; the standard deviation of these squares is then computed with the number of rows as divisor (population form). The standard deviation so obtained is 2.9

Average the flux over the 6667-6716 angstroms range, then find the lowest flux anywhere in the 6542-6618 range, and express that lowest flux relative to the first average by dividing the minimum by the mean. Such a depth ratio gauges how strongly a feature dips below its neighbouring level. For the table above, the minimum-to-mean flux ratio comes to 0.895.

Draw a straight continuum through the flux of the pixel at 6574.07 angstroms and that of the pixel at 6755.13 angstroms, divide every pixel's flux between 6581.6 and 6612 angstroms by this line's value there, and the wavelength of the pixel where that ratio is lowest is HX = 6586.19 angstroms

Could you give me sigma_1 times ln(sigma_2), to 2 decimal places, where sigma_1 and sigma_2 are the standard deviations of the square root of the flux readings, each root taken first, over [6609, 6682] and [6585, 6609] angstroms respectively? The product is -0.10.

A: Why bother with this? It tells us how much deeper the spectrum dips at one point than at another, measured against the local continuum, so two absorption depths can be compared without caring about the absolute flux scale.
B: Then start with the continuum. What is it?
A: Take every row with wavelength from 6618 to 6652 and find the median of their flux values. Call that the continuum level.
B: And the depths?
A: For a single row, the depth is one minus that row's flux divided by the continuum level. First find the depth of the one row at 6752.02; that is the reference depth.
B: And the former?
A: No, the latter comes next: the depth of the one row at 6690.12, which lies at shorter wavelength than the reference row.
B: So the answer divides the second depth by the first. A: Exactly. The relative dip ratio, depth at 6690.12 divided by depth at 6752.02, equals 1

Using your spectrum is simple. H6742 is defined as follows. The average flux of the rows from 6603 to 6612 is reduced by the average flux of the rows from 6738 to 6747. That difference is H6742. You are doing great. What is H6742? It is 0.21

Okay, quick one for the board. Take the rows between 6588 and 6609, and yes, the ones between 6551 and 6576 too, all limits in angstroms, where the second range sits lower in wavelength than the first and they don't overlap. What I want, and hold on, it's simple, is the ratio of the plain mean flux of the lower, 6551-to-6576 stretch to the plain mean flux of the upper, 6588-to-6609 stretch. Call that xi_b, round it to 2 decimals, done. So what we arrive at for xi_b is 1.06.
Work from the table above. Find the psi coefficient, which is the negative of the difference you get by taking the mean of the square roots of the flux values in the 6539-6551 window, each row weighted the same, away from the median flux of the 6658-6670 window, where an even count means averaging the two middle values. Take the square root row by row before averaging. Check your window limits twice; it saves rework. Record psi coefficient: -3.03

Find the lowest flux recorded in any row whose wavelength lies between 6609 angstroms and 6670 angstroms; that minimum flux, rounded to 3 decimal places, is 4.913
